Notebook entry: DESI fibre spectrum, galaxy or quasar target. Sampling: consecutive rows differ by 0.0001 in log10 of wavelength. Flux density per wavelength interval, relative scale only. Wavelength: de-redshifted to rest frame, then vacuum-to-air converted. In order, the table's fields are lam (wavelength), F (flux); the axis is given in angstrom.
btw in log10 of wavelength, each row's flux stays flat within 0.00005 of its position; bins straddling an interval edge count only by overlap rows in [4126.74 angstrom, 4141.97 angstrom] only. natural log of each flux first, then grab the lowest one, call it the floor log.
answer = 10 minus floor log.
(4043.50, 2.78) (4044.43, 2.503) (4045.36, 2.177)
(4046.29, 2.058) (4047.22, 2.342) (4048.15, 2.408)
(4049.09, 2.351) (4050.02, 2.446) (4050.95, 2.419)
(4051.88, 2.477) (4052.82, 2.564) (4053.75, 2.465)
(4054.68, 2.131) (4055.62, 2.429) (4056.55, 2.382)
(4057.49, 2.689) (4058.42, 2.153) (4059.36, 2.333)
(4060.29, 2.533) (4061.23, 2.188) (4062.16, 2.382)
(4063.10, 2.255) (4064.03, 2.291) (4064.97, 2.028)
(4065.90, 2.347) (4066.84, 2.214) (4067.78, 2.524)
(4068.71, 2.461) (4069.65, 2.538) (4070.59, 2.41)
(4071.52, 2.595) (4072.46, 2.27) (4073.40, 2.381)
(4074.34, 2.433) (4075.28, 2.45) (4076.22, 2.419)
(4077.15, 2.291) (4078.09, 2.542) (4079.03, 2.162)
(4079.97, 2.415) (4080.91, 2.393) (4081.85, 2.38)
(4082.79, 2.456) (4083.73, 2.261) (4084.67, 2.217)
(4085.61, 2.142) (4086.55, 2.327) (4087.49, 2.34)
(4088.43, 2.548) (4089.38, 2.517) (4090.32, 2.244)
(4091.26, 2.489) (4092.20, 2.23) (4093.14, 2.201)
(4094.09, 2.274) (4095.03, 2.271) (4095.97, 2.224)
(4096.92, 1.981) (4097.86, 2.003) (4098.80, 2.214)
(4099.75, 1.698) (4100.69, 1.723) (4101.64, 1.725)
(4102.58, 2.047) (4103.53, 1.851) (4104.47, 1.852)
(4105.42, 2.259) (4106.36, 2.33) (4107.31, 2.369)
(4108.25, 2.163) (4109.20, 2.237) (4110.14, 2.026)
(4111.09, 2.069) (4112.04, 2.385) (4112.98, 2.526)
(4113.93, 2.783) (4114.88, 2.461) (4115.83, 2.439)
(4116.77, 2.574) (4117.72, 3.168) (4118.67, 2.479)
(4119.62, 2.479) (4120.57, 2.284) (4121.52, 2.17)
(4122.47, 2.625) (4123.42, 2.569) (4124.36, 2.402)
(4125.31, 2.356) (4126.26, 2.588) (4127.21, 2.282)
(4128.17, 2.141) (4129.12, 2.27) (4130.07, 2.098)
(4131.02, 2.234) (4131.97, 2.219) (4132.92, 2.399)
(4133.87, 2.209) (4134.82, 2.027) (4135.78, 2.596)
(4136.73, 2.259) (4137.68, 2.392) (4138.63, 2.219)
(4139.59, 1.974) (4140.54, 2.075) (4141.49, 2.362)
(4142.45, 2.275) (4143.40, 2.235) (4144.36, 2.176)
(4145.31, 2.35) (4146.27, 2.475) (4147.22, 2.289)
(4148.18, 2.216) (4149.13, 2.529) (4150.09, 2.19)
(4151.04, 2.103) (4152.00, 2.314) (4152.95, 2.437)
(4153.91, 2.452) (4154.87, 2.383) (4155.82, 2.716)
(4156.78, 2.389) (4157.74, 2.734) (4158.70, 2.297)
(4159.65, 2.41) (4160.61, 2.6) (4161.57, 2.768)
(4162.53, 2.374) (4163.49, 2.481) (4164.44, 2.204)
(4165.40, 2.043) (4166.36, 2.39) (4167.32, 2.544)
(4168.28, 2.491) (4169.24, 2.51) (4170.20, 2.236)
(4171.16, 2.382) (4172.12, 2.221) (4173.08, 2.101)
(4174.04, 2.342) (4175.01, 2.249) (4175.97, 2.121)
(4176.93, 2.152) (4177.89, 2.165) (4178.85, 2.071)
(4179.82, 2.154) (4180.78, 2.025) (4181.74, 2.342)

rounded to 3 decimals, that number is 9.320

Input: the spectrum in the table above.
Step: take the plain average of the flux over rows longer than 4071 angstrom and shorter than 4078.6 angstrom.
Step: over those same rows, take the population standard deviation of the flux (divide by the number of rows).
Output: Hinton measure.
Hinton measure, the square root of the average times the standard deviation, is 0.50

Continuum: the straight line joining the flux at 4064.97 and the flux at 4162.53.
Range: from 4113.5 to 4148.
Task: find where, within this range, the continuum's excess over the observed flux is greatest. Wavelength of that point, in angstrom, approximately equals 4139.59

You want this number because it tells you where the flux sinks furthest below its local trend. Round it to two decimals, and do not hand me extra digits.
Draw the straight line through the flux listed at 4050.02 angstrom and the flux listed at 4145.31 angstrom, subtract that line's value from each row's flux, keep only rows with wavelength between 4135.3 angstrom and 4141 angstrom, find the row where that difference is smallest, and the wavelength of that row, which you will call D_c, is 4139.59 angstrom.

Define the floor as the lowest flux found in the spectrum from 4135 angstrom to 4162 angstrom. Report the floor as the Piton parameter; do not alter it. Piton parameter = 1.974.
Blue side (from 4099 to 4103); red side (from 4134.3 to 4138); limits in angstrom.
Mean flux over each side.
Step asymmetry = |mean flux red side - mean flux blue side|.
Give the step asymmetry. 0.5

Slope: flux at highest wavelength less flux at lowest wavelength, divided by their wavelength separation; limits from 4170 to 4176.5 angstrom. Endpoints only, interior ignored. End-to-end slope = -0.020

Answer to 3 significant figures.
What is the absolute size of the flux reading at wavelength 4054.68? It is 2.13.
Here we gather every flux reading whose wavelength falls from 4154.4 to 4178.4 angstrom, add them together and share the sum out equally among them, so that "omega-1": 2.37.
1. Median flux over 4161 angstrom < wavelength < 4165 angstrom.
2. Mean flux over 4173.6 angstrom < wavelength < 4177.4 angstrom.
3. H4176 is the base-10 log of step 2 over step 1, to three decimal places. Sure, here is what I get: -0.040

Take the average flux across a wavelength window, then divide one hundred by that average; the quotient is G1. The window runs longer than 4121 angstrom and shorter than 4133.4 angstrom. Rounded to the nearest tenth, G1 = 42.8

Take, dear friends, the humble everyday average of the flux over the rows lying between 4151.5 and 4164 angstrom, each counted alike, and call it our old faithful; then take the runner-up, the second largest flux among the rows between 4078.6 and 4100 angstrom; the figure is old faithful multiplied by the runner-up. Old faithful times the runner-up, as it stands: 6.3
